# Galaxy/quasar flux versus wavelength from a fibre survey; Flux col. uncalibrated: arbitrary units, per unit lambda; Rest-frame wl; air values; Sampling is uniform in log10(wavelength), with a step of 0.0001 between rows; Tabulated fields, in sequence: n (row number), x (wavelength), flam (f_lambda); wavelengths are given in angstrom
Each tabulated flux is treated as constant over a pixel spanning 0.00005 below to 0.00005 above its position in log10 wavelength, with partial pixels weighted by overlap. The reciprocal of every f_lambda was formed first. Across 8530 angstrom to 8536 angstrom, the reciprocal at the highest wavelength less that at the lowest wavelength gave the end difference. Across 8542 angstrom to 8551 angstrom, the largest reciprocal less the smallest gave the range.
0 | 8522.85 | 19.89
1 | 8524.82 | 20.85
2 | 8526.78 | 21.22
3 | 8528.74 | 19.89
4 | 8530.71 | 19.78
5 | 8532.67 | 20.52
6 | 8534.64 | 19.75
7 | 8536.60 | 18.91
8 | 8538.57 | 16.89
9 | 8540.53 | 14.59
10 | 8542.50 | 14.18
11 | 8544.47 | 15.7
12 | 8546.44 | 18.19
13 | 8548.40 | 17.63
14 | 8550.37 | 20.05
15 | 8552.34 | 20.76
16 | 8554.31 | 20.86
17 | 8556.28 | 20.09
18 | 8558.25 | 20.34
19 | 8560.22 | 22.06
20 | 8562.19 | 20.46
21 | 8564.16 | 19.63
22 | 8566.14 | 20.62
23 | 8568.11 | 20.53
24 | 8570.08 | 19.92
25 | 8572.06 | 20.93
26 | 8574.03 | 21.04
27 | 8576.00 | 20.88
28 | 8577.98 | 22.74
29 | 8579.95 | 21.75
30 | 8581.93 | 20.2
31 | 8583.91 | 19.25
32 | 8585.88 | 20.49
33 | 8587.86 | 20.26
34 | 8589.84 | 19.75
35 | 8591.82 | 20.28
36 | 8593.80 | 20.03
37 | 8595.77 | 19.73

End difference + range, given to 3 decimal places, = 0.021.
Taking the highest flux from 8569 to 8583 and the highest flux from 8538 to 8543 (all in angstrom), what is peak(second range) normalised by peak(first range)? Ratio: 0.74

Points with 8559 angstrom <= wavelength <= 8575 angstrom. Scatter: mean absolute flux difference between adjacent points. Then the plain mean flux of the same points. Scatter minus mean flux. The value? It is -19.9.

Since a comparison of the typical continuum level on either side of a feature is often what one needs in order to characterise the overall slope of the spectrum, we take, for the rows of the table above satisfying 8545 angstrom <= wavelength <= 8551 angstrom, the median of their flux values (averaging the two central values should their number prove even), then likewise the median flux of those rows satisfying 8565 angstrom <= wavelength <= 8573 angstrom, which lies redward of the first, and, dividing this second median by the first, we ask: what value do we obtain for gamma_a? 1.13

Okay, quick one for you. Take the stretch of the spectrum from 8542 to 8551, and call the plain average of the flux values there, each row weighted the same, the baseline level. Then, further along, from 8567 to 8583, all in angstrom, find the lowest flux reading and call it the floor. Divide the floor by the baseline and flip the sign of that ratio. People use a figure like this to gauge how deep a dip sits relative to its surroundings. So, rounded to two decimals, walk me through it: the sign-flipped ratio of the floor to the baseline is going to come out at -1.16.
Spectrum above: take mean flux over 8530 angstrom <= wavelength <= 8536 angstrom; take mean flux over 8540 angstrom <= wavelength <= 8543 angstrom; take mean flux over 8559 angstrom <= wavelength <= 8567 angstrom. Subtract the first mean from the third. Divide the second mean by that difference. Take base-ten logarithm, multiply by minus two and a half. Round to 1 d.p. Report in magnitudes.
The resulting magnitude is -3.3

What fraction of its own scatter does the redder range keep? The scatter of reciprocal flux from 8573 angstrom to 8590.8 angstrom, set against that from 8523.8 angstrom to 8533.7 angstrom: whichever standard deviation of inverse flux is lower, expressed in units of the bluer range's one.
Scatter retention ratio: 1.00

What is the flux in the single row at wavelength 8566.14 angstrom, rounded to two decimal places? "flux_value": 20.62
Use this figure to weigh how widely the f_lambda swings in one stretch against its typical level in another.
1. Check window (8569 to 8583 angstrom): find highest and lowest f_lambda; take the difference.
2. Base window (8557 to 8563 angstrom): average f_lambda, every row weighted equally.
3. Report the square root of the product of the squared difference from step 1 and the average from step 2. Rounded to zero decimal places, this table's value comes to 13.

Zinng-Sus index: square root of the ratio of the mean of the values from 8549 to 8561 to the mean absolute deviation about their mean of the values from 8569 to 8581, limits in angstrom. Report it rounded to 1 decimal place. 5.5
